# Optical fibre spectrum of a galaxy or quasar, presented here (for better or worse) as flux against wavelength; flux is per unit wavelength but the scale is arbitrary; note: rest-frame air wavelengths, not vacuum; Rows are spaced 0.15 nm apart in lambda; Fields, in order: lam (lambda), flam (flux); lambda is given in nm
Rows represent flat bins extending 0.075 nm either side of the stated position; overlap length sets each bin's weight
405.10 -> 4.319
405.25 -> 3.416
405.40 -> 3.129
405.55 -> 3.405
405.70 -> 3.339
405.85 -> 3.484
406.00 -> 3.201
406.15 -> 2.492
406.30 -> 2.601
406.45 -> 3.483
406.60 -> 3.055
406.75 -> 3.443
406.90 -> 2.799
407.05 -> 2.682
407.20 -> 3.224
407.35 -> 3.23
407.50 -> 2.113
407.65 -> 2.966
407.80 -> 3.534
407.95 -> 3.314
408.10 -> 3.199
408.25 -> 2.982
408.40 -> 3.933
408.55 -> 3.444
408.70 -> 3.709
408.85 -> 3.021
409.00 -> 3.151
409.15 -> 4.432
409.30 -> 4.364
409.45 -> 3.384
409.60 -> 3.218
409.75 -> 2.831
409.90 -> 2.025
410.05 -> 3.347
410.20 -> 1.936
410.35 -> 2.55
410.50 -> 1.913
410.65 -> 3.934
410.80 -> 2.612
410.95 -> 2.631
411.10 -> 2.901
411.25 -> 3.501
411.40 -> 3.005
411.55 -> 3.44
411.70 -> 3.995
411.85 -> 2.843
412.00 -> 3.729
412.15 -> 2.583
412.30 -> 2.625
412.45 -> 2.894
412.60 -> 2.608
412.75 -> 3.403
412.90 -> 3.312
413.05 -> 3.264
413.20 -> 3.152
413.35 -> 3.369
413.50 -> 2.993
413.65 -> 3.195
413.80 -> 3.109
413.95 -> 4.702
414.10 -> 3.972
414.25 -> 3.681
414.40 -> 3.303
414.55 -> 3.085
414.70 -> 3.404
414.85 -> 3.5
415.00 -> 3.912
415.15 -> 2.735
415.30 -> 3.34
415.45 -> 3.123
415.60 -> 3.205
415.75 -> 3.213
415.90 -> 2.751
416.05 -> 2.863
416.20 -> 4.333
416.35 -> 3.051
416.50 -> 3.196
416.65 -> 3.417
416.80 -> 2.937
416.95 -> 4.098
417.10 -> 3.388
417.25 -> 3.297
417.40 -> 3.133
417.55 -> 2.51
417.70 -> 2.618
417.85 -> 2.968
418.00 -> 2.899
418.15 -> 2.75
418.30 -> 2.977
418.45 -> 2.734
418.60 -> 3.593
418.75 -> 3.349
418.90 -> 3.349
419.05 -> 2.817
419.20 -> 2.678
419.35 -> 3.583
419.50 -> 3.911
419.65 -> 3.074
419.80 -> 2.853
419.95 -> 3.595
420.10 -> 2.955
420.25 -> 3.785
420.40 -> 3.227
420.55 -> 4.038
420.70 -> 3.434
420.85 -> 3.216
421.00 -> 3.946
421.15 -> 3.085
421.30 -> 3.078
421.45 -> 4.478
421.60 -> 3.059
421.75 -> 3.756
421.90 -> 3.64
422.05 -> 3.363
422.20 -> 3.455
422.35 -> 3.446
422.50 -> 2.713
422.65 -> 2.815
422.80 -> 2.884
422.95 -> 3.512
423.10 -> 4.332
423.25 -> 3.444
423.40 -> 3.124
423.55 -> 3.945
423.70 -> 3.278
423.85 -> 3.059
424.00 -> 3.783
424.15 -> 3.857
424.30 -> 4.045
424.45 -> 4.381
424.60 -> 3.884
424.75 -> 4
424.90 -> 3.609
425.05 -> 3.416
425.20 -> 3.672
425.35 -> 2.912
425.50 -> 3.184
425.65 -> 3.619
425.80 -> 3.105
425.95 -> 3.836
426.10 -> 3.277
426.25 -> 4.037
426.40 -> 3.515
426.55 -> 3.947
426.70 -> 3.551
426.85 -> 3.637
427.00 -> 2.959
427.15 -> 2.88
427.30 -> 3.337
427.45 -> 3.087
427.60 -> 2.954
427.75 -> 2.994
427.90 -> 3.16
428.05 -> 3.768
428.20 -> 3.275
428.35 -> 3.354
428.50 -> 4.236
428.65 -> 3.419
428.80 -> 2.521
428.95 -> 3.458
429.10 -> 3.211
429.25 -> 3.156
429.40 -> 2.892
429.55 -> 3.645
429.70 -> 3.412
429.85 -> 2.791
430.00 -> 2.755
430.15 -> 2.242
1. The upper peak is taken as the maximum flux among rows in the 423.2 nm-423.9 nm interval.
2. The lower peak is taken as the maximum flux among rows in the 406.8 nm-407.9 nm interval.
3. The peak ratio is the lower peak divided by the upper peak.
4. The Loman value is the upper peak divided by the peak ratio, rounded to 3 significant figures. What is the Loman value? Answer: 4.40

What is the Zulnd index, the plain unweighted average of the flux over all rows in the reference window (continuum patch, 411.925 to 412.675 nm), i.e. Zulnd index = 2.89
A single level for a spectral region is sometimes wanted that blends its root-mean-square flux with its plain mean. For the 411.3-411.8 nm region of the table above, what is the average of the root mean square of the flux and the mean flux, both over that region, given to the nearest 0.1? 3.5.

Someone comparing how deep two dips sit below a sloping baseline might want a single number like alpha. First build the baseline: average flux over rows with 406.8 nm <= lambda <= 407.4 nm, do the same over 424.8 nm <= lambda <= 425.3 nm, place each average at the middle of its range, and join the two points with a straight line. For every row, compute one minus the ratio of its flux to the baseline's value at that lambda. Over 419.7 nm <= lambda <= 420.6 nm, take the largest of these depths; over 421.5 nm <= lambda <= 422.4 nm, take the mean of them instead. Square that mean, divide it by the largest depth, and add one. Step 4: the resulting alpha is 1.00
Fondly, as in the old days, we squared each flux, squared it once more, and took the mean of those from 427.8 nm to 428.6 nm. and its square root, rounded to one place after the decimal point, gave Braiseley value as 13.2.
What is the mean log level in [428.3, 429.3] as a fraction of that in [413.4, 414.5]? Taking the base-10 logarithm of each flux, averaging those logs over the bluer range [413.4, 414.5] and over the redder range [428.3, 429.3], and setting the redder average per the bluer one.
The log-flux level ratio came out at 0.95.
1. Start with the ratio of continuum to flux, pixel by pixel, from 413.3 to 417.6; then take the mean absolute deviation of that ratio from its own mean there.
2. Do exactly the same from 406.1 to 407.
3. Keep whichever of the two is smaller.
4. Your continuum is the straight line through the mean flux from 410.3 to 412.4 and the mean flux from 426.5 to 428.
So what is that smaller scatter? 0.093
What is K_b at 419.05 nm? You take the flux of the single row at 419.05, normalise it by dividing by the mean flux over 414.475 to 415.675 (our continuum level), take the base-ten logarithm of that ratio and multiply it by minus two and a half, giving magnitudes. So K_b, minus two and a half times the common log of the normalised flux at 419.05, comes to 0.2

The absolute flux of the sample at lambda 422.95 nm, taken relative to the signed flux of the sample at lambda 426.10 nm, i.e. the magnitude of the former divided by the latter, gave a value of 1.07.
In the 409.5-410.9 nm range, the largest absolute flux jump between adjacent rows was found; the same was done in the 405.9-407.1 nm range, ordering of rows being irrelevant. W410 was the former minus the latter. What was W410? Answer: 1.14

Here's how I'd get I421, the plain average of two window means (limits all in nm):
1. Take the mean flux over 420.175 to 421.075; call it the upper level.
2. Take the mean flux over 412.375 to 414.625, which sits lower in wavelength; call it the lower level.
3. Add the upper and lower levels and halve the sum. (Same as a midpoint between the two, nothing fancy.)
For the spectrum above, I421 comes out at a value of 3.47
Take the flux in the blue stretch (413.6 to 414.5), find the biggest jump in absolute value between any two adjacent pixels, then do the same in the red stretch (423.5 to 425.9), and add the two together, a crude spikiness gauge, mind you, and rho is 2.4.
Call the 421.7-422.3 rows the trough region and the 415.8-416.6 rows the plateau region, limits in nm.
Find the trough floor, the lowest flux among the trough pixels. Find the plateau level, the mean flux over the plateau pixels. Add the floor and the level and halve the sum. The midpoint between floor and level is 3.30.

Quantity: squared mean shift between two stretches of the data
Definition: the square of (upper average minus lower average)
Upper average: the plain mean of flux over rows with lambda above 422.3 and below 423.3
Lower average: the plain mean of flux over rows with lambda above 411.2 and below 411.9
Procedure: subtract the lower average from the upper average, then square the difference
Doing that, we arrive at 0.00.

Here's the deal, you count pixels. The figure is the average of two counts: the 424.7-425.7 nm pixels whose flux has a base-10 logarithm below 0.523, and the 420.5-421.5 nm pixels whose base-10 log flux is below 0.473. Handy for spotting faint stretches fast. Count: 1.0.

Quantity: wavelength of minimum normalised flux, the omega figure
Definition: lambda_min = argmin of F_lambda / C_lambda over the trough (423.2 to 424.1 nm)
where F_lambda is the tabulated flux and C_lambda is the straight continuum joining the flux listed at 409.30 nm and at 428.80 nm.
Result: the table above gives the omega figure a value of 423.85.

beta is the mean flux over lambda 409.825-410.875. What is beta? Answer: 2.6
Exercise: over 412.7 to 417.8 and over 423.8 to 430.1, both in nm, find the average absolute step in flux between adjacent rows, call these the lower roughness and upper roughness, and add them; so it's 0.85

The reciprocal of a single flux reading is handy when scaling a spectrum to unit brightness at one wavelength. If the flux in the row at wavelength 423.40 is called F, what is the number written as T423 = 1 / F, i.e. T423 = 0.320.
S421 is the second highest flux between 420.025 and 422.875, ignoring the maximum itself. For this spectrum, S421 4.038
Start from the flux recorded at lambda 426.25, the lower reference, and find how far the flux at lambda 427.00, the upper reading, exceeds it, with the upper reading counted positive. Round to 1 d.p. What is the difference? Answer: -1.1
